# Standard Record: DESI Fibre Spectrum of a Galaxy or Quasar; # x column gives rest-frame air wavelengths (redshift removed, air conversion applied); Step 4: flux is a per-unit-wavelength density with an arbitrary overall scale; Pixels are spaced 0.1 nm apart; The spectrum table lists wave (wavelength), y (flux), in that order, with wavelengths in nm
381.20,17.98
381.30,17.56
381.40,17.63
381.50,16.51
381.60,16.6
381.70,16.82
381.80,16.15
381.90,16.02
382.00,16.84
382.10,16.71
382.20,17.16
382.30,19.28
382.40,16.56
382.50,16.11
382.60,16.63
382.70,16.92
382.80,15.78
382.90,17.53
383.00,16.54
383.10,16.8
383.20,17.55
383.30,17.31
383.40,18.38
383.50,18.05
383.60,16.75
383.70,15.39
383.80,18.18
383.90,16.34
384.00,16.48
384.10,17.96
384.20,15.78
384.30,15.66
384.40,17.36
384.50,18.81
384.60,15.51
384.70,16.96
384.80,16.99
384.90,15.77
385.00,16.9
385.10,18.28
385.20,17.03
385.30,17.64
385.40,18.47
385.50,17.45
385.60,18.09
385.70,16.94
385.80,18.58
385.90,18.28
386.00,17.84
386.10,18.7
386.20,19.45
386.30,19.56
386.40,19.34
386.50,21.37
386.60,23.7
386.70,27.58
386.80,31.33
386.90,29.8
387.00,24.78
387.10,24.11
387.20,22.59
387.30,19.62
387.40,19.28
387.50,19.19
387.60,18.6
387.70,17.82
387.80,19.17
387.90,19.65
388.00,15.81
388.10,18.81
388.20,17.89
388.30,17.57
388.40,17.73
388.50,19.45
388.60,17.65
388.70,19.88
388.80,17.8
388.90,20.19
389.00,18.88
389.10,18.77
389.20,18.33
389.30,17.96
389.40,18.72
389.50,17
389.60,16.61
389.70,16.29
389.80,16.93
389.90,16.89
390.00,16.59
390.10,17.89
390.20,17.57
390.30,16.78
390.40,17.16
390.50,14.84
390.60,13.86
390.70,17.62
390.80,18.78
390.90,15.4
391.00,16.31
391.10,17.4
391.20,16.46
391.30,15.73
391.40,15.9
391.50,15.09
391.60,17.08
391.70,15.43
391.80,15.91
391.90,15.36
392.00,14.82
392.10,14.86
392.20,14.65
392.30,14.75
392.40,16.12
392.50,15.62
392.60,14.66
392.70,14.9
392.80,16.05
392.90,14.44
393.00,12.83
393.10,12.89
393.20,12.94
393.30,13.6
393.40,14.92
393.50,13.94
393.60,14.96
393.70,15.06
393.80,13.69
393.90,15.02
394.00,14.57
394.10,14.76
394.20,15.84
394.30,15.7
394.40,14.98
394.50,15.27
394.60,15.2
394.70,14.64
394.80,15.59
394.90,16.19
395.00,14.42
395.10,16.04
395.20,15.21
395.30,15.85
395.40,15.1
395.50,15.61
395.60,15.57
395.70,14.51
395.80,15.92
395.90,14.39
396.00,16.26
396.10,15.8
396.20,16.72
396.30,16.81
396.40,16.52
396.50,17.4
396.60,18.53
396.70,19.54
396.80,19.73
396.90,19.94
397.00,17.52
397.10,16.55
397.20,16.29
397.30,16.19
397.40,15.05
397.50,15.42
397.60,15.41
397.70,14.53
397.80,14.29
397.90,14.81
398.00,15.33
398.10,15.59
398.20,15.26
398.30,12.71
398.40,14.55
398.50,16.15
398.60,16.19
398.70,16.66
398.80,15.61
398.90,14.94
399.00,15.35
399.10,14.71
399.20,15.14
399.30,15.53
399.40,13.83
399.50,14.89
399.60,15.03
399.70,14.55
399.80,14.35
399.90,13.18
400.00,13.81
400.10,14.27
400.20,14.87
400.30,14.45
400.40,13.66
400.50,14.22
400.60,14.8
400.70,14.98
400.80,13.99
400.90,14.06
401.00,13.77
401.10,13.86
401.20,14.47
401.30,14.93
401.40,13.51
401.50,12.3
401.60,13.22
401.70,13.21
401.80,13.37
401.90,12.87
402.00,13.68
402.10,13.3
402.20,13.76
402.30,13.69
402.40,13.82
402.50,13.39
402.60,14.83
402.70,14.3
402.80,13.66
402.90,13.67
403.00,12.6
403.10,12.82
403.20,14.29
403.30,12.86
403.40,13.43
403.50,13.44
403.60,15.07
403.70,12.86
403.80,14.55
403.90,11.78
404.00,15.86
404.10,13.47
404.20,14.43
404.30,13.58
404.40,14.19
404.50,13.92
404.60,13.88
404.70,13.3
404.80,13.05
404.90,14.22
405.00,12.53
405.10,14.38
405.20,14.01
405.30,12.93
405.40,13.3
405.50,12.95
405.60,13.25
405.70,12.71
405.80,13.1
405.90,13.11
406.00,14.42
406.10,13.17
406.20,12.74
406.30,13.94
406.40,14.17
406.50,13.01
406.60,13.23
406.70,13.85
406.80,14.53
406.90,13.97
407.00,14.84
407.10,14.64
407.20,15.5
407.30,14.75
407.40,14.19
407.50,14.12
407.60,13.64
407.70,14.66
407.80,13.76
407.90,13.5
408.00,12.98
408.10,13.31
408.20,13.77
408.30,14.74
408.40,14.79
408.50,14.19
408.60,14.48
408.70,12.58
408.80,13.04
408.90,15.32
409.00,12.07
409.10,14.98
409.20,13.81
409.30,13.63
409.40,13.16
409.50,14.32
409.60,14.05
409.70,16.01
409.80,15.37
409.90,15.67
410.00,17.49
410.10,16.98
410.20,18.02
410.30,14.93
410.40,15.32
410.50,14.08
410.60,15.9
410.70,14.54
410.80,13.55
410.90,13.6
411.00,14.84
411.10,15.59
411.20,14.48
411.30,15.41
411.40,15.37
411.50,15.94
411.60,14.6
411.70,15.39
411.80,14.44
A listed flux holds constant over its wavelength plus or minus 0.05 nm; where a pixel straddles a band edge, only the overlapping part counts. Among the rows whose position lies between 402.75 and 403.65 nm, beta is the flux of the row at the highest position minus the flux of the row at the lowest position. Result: 1.4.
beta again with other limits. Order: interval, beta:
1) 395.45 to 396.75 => 3.9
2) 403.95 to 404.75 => -2.6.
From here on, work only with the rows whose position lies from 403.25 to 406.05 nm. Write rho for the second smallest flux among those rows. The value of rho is 12.53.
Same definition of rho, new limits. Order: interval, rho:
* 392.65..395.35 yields 12.89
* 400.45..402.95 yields 12.87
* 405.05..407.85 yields 12.74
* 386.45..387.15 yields 23.7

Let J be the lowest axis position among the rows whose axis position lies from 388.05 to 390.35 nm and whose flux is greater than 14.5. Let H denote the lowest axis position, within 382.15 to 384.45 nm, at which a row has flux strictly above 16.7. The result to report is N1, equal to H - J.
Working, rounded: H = 382.20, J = 388.10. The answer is -5.90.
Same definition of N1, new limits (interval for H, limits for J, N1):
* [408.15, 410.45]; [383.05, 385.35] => 26.90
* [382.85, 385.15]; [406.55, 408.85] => -23.90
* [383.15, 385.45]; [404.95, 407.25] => -23.60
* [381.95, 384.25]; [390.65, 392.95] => -8.70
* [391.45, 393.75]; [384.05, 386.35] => 7.50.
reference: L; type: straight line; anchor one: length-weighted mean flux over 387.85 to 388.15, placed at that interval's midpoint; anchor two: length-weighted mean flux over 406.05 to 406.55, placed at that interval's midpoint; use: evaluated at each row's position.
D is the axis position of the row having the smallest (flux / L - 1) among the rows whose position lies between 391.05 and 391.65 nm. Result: 391.50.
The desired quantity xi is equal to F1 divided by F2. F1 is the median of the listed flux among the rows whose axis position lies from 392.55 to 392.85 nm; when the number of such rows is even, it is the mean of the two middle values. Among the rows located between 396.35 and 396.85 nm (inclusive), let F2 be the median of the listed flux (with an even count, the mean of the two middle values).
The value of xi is 0.80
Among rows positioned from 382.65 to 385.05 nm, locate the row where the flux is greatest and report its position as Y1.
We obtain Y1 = 384.50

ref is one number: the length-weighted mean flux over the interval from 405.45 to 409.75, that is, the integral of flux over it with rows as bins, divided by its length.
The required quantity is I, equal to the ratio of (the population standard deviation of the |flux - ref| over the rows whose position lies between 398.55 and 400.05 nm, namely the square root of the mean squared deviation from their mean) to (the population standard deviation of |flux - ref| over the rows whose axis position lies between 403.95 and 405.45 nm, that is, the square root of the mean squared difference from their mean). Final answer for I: 1.5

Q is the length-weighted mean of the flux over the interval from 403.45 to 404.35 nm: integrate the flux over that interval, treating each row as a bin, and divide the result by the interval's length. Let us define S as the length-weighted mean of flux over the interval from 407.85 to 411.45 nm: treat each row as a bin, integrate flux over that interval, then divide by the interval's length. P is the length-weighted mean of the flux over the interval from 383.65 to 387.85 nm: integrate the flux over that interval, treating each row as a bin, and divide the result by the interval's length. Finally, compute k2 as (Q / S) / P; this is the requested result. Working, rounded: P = 19.3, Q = 13.9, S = 14.6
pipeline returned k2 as 0.049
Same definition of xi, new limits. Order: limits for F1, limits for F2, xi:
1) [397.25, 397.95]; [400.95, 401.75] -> 1.10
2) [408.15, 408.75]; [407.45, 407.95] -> 1.04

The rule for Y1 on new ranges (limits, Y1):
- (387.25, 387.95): 387.90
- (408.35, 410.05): 410.00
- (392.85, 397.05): 396.90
